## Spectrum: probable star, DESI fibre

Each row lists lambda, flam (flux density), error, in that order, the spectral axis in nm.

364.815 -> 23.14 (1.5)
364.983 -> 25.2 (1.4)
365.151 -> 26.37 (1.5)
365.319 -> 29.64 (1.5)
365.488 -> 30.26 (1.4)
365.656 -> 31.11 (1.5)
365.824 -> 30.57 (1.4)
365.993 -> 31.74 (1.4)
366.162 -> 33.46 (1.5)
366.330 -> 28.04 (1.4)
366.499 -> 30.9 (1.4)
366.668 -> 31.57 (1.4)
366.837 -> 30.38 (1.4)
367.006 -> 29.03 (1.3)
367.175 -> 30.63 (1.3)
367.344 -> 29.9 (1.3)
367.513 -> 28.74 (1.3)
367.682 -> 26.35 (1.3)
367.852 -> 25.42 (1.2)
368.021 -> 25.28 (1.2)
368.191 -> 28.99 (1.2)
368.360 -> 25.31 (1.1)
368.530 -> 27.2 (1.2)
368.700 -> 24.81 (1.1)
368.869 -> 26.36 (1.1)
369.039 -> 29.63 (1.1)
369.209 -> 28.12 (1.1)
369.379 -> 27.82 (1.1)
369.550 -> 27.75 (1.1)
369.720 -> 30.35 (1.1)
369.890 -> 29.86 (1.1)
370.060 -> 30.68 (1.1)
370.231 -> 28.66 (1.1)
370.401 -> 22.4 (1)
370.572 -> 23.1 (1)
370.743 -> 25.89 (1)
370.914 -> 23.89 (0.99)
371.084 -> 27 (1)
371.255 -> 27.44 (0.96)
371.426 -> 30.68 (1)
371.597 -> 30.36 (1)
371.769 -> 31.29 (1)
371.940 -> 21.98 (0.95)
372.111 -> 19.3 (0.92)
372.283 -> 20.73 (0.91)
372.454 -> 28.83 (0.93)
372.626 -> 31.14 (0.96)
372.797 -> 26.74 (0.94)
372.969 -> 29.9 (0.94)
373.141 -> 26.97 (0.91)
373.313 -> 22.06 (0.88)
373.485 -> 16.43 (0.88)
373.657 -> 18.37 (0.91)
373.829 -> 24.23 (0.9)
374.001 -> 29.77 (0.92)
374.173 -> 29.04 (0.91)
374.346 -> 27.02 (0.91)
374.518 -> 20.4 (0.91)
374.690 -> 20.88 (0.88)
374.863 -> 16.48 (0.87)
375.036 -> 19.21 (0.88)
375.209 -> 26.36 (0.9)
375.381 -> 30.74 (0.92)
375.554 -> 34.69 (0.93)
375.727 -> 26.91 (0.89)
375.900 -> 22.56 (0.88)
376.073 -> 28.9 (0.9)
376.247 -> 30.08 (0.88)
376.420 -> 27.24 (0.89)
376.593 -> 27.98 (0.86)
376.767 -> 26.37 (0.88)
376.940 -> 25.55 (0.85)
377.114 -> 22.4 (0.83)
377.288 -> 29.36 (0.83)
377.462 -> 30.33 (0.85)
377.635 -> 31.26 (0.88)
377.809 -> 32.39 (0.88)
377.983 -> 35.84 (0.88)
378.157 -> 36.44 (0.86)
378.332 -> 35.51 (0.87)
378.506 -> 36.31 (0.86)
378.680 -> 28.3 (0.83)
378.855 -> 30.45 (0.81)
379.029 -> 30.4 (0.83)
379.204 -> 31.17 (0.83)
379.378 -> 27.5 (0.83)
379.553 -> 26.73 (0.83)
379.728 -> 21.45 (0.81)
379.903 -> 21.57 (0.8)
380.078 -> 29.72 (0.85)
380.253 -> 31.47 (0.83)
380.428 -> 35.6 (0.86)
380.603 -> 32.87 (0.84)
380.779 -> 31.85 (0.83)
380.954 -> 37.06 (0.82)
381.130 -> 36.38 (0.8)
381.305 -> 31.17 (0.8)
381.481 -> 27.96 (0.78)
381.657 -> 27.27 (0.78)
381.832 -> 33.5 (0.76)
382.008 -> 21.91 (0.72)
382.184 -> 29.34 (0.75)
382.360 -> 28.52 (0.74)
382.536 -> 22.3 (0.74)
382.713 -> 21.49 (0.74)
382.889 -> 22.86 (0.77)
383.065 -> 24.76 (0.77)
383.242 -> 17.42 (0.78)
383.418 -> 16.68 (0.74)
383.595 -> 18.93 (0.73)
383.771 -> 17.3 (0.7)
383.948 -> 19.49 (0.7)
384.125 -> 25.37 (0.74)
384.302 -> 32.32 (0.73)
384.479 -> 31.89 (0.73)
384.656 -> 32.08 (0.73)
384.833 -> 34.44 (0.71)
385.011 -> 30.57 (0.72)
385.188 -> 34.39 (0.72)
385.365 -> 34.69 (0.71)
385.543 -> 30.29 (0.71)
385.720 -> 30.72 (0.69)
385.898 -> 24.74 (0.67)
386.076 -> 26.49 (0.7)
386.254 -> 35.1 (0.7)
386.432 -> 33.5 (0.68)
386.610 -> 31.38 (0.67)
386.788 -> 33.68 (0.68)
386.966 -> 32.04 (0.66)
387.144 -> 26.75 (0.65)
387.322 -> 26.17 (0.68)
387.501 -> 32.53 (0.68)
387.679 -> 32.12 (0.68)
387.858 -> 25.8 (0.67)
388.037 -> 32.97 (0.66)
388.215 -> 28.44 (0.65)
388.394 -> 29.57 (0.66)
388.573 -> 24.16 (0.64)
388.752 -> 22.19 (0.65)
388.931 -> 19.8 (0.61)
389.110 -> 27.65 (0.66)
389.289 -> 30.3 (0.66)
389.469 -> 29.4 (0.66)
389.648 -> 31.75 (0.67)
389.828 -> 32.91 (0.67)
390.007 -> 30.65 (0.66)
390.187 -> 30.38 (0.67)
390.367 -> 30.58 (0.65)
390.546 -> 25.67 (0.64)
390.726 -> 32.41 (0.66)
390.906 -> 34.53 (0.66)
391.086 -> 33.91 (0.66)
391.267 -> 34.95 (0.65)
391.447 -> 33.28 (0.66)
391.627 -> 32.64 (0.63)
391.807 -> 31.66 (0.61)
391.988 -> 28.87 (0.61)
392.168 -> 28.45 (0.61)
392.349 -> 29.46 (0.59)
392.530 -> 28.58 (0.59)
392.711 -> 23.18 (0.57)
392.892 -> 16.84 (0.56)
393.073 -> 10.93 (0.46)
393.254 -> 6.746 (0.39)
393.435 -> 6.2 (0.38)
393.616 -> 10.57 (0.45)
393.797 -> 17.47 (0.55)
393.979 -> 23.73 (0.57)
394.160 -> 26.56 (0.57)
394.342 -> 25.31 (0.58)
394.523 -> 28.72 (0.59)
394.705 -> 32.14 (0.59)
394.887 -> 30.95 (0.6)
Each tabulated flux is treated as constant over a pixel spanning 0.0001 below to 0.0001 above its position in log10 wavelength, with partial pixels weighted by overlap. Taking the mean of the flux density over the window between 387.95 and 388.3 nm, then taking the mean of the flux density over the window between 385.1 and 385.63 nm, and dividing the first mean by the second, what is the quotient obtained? 0.93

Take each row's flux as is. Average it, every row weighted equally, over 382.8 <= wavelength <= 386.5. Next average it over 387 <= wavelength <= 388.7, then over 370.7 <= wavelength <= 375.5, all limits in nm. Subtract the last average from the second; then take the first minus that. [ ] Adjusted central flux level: 24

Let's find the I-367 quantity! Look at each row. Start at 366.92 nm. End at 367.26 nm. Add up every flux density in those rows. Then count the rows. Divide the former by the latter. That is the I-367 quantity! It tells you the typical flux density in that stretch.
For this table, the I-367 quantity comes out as 30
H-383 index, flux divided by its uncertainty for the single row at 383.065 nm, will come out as 32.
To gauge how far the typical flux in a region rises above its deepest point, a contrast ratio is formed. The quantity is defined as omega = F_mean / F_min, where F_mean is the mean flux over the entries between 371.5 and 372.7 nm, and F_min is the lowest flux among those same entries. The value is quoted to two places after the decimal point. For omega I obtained 1.36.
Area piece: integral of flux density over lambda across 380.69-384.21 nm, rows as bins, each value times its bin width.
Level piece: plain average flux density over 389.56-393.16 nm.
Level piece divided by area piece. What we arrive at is 0.32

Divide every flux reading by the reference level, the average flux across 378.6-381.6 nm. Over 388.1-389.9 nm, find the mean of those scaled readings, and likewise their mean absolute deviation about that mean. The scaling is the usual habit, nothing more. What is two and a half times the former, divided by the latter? 21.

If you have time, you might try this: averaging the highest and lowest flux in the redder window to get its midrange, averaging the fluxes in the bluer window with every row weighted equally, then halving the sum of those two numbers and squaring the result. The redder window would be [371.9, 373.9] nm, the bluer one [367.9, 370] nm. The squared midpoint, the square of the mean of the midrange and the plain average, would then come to 661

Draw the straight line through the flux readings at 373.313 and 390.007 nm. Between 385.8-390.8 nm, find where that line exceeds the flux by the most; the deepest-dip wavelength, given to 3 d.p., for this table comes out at 388.931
